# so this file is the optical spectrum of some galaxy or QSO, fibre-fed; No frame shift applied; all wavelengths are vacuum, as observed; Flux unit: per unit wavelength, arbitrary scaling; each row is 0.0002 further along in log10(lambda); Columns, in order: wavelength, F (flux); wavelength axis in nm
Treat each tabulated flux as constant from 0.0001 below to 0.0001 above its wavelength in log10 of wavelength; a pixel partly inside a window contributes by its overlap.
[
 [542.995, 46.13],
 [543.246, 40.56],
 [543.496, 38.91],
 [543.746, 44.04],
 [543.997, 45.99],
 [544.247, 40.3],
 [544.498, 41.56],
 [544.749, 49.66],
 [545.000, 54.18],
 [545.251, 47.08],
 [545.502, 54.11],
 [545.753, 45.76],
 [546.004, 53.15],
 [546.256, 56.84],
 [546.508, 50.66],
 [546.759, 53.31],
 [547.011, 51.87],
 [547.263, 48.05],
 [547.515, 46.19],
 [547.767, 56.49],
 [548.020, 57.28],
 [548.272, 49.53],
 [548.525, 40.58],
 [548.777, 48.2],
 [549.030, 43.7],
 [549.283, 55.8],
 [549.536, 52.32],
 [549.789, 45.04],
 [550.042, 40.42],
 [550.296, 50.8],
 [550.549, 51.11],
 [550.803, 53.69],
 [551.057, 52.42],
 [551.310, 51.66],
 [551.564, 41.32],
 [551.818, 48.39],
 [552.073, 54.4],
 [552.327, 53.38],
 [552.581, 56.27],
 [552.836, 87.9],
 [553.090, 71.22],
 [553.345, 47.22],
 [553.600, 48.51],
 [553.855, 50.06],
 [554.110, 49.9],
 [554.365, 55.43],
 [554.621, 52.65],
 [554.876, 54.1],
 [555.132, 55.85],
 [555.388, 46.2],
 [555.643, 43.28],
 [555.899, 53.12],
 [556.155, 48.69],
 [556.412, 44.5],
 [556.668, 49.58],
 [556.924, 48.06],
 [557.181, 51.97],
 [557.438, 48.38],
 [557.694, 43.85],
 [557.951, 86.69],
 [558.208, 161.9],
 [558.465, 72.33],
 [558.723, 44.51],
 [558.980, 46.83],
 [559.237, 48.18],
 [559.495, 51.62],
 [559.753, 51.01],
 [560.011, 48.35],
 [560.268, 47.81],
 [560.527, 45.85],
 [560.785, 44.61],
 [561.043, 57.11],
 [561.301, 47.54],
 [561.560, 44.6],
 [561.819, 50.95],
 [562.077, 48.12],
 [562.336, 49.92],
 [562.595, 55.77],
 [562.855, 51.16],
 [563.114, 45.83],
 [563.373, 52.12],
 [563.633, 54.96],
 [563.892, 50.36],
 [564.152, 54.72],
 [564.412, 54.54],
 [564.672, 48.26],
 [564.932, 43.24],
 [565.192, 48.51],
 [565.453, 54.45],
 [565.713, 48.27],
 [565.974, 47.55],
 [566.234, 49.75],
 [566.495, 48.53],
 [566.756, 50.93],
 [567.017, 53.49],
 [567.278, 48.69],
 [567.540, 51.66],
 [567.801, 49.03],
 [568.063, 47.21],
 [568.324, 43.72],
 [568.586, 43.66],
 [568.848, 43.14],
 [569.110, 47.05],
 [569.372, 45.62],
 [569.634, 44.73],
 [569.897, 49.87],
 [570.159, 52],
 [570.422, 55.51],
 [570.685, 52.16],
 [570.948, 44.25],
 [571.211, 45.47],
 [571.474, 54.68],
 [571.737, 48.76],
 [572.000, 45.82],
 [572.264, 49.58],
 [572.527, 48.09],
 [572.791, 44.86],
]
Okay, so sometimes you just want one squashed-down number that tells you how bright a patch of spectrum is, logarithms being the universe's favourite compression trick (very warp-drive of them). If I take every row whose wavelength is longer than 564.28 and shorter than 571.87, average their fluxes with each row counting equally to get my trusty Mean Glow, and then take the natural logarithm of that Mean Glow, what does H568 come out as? 3.89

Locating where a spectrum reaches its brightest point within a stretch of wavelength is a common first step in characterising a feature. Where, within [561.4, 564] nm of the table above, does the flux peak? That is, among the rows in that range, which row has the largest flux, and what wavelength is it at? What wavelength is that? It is 562.595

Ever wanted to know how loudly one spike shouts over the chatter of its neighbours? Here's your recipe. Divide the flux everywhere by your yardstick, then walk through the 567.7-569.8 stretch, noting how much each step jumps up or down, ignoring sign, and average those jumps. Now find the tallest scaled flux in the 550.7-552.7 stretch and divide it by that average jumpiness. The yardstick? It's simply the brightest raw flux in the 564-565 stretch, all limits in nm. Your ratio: 32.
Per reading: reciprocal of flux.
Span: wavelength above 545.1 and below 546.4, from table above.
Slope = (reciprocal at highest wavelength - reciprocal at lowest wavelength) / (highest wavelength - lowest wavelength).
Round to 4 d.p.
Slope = -0.0036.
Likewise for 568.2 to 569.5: -0.0009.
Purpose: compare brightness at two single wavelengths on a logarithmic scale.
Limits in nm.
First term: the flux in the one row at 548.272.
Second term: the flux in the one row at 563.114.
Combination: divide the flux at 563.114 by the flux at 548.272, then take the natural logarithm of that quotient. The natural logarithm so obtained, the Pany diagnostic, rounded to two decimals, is -0.08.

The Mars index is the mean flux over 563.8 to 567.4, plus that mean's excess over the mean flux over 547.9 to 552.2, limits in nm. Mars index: 51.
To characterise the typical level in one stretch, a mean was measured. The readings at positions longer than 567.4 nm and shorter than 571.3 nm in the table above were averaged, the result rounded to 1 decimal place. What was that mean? 47.7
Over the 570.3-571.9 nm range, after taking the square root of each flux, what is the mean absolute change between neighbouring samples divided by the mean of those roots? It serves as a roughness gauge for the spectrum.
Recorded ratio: 0.055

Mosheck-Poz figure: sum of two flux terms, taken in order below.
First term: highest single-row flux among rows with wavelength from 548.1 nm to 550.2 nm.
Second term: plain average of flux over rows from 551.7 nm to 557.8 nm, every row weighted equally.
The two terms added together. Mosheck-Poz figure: 108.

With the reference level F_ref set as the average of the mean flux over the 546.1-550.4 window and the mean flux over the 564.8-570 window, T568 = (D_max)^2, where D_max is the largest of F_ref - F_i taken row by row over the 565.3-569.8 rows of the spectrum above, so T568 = 33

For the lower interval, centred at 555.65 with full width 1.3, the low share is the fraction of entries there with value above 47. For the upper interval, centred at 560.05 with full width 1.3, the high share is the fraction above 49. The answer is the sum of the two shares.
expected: 1.0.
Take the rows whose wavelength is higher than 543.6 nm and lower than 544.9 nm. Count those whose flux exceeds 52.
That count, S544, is 0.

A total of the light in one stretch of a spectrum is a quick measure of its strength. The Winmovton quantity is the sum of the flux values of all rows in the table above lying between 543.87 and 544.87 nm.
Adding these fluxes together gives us 178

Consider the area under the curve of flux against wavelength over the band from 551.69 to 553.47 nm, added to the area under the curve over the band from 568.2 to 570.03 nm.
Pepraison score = 190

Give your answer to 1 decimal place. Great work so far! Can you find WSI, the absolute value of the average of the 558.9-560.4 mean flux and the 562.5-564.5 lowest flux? 47.4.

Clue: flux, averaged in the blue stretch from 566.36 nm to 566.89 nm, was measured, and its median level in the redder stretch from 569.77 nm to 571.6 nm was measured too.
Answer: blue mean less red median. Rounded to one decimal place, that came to -2.3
